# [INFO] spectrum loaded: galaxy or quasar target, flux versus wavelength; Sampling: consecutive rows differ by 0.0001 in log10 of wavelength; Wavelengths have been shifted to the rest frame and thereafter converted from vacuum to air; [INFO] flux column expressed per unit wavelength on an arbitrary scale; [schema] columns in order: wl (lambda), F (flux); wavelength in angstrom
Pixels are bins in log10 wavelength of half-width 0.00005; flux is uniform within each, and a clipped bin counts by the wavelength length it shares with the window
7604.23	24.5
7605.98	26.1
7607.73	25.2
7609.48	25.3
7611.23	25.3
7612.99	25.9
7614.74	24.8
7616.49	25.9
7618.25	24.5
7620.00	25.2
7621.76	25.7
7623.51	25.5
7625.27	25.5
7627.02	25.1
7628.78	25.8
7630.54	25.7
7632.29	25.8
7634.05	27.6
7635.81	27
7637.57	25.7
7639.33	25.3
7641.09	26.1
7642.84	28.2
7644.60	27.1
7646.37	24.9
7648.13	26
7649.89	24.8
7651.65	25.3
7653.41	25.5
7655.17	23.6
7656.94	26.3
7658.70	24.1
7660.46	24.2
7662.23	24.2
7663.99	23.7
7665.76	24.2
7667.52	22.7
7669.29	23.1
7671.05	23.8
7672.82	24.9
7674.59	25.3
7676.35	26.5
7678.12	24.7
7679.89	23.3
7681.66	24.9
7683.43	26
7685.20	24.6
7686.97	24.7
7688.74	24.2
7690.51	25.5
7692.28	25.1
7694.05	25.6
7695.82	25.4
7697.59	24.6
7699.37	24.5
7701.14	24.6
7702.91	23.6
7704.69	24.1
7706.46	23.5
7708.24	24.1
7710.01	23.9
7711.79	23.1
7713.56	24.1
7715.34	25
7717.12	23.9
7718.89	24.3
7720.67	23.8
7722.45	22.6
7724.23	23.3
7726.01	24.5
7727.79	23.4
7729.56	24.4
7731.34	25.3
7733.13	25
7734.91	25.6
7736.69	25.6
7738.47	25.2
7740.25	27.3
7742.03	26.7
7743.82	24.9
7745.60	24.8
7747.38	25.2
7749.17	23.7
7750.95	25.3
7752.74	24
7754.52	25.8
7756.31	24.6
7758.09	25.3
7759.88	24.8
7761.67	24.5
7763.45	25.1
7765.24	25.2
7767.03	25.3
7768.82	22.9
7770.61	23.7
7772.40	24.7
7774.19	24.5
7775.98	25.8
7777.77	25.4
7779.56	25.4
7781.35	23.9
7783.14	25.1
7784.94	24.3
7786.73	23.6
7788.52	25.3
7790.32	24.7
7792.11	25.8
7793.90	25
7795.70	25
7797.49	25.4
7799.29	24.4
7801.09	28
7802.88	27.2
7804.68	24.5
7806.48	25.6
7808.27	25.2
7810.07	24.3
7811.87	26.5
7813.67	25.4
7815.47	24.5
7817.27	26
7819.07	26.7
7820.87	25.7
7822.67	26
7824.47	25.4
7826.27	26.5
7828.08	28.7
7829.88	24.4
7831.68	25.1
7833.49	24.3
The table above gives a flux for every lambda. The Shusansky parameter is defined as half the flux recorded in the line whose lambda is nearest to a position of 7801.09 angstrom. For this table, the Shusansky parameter 14.0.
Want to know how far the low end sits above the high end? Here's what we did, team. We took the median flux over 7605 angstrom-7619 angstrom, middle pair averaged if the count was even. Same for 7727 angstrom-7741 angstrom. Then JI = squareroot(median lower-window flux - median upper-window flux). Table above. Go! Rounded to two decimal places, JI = 0.22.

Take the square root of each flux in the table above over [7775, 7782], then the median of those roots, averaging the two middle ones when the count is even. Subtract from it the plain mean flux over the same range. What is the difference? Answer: -20.1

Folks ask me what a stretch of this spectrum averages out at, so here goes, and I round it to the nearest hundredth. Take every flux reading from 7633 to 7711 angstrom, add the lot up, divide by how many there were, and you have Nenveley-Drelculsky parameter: 24.93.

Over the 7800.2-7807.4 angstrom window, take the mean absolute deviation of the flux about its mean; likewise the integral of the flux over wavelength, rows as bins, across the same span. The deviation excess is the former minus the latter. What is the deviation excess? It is -188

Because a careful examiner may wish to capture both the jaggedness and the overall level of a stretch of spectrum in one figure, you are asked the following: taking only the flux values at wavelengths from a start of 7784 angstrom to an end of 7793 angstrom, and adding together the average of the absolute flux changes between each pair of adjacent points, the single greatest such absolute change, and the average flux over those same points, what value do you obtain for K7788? 27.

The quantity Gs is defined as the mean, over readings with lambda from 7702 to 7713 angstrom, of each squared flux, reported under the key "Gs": 563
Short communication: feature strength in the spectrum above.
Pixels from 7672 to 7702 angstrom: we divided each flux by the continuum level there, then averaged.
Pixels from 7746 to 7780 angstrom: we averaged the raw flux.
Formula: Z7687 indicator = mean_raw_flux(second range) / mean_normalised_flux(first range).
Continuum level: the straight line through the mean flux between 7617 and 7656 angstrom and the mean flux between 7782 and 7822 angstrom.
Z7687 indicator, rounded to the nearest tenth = 25.4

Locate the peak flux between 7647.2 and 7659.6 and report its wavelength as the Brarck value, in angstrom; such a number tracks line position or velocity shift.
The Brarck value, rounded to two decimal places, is 7656.94 angstrom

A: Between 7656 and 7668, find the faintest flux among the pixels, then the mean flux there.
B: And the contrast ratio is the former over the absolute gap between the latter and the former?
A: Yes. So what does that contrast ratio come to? 15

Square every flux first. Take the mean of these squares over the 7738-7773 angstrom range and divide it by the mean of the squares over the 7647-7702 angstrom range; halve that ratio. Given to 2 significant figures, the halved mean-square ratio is 0.51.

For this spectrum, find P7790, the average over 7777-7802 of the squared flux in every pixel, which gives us 631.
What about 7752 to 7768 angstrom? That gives 623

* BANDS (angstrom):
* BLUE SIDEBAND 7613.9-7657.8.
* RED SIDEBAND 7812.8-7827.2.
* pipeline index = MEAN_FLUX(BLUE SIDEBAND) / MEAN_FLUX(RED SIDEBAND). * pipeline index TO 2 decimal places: 1.00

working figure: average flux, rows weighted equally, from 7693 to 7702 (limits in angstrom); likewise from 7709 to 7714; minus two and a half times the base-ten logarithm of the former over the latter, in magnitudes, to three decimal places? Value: -0.055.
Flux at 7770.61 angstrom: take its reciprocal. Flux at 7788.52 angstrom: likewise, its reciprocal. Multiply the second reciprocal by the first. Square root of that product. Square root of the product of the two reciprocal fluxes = 0.0408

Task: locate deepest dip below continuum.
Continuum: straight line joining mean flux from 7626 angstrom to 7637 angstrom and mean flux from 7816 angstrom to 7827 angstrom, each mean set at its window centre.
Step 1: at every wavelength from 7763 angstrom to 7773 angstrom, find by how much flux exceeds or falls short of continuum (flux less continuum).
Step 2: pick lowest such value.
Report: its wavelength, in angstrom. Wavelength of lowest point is 7768.82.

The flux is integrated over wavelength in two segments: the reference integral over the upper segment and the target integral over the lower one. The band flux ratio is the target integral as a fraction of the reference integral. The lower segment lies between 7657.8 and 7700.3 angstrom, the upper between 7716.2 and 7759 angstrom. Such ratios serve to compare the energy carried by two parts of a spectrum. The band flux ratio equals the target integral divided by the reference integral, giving 0.985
